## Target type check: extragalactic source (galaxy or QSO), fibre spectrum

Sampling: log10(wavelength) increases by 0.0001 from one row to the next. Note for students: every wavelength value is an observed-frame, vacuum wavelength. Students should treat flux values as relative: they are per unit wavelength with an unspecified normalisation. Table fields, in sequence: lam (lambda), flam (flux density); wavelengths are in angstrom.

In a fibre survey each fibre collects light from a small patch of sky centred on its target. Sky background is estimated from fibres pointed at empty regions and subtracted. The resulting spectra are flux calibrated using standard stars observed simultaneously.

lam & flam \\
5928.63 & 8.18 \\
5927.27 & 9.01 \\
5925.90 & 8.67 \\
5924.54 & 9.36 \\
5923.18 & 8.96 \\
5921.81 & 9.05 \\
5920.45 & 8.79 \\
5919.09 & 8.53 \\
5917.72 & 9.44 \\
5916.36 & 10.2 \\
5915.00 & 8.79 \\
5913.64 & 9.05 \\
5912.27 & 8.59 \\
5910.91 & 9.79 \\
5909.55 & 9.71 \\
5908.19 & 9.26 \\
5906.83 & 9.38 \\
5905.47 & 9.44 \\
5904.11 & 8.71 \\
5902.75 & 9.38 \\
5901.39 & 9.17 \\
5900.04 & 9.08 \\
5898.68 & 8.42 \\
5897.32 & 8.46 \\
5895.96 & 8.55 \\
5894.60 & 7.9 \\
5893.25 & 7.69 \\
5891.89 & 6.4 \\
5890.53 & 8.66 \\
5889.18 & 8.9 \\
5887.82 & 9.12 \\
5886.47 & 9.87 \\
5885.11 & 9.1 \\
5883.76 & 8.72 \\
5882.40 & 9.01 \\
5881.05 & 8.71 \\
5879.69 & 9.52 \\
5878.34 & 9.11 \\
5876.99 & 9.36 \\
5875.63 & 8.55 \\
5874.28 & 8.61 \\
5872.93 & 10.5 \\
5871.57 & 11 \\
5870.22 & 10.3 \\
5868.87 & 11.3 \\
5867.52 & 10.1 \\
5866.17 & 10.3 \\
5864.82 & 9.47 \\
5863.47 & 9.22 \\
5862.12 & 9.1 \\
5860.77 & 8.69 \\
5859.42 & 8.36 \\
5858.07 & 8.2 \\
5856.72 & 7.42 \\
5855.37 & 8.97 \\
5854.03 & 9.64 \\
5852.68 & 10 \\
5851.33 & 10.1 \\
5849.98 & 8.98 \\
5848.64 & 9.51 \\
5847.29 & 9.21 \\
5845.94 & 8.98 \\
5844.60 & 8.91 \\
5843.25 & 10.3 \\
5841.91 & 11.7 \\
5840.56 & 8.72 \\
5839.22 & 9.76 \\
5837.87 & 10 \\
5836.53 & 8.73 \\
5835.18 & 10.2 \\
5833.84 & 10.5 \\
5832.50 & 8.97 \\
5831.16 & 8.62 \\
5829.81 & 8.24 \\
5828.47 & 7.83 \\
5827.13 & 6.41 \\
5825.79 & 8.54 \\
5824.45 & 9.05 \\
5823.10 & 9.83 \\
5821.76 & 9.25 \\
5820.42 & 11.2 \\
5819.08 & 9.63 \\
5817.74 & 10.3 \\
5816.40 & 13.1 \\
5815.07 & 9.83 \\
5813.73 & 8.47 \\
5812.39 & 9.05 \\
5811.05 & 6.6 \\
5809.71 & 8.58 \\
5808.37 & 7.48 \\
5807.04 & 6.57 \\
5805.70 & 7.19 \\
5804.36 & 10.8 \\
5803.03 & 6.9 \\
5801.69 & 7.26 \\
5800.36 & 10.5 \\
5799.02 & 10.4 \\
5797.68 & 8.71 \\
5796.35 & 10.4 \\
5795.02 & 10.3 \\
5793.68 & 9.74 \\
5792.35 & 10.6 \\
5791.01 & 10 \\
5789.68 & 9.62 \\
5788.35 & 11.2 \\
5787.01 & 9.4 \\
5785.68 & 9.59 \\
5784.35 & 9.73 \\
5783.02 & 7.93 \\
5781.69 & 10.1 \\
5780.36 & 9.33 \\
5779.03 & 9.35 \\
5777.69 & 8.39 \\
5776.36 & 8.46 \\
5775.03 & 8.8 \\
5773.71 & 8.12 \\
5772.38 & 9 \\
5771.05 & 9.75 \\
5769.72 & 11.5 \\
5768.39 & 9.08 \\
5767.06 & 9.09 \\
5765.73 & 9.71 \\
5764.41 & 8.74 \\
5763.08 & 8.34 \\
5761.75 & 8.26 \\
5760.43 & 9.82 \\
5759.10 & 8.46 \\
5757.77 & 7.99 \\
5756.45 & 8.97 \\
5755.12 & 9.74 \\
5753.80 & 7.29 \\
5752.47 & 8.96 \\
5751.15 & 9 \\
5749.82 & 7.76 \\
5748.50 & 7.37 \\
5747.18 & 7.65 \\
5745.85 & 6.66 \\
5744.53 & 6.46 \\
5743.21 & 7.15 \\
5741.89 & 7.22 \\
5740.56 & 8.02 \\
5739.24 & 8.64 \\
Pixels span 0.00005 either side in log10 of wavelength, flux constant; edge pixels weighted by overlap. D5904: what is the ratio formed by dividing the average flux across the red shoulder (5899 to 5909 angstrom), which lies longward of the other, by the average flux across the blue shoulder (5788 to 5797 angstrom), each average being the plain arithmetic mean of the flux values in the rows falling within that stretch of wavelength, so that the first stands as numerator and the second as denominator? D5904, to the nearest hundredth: 0.90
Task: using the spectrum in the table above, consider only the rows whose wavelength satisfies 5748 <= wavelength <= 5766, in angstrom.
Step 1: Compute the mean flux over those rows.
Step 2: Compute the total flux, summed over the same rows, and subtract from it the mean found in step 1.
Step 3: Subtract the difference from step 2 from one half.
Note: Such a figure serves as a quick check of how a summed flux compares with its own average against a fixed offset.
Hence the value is -111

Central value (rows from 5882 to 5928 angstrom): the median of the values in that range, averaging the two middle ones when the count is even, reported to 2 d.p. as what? 9.01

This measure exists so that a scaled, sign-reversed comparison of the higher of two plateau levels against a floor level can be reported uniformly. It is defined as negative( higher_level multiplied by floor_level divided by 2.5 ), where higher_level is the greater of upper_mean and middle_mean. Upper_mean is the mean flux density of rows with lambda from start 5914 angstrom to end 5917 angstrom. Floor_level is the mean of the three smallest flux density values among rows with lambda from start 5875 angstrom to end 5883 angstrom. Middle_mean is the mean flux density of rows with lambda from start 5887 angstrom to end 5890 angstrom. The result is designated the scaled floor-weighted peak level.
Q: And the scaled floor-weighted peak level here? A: -33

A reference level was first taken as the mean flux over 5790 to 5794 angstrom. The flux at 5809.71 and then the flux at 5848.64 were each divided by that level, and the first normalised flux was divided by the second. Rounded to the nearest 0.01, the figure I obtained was 0.90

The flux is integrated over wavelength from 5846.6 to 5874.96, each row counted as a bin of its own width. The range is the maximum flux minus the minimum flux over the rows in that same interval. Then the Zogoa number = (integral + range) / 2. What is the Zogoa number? 136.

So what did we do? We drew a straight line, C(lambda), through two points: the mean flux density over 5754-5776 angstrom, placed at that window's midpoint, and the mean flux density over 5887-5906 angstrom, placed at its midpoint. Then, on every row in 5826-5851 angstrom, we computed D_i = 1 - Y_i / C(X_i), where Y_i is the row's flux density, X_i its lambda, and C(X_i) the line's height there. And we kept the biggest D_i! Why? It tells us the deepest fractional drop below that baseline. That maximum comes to 0.27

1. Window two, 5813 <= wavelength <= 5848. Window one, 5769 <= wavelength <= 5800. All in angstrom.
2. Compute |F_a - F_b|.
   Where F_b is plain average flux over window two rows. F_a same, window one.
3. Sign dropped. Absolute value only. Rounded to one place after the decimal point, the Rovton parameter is 0.1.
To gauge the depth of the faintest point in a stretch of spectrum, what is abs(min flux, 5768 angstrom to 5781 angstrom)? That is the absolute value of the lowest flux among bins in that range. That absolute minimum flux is 8.12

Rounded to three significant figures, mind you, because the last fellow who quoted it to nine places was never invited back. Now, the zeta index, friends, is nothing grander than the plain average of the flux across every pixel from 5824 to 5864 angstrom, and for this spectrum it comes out 9.10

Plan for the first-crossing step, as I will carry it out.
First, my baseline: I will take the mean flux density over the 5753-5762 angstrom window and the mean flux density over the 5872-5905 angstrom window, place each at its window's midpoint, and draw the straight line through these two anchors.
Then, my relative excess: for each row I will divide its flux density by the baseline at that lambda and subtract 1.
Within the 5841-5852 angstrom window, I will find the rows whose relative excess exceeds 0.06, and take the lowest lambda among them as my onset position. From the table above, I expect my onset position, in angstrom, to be 5841.91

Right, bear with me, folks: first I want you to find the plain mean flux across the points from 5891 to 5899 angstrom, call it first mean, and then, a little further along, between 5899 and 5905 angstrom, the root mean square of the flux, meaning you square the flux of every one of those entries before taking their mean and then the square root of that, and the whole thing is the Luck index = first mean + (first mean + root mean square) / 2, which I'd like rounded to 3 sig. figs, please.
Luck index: 16.4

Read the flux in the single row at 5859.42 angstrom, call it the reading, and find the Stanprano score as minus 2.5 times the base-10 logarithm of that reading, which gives -2.31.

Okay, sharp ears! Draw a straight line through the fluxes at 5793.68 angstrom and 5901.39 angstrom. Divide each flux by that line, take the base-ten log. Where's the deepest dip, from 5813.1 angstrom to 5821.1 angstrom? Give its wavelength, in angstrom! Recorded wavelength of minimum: 5813.73 angstrom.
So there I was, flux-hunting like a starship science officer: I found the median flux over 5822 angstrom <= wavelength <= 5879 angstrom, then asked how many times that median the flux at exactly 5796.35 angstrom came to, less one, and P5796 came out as 0.14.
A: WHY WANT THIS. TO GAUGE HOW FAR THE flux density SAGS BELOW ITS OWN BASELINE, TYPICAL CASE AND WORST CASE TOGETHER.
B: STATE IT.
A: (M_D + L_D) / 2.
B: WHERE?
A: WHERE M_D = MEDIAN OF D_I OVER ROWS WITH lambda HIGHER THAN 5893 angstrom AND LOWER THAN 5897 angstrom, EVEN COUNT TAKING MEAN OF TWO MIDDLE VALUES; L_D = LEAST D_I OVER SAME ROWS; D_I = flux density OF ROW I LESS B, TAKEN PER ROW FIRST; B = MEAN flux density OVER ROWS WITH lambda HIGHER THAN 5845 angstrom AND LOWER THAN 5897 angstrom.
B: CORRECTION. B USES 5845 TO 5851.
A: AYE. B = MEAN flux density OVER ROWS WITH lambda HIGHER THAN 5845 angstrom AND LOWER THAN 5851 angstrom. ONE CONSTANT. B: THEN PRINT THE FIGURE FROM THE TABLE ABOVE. -1.4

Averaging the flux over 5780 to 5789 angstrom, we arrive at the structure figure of 9.6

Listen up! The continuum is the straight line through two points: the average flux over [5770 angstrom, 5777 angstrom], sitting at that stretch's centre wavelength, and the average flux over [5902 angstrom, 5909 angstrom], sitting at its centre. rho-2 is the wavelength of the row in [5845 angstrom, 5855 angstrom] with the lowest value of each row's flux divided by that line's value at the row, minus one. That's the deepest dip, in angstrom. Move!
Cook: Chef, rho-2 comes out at 5849.98 angstrom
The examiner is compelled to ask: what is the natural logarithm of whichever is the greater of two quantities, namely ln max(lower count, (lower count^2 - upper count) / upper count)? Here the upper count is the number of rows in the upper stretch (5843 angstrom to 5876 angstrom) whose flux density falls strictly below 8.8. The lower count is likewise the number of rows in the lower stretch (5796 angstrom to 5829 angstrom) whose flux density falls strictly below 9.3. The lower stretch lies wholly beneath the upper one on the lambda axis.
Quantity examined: 3.6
